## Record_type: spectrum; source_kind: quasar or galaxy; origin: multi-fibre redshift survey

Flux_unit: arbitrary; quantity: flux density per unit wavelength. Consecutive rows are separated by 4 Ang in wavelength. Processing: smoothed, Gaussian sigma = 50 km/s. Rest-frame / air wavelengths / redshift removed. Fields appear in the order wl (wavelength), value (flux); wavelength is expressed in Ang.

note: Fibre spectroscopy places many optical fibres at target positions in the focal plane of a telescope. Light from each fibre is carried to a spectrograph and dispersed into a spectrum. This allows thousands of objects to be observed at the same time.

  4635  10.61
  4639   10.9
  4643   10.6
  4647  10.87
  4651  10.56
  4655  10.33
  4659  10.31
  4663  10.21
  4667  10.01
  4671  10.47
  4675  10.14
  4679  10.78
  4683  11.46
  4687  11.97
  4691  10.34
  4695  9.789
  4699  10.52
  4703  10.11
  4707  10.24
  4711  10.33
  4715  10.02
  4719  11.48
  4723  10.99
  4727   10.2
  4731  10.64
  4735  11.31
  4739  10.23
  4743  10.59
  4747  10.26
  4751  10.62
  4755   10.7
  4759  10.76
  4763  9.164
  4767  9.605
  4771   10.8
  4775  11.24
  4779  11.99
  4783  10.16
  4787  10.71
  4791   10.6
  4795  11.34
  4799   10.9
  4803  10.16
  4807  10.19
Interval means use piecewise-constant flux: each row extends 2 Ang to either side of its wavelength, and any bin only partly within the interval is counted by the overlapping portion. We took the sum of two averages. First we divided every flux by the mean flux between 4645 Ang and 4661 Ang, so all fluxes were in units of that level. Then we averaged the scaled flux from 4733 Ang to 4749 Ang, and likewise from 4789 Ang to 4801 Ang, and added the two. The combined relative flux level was 2.05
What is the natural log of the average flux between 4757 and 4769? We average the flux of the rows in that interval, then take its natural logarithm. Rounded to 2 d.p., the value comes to 2.29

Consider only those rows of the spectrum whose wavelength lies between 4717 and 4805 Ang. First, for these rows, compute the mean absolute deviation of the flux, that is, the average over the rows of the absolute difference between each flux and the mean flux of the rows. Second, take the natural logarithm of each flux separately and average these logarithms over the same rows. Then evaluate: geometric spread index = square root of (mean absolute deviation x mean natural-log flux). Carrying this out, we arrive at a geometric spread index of 1.04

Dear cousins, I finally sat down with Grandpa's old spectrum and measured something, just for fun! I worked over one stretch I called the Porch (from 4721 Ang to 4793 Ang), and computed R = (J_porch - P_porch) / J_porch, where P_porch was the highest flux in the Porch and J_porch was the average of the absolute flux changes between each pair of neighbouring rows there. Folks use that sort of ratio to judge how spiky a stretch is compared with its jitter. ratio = -17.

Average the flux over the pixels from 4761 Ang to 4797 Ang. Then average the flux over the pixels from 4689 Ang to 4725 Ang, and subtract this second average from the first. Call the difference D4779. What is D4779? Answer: 0.20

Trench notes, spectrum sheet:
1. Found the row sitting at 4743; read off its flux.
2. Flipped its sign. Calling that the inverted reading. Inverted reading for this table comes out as -10.6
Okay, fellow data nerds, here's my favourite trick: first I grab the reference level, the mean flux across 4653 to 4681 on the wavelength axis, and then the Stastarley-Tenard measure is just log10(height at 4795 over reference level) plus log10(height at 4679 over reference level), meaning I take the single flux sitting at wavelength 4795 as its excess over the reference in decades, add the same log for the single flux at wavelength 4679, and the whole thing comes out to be 0.060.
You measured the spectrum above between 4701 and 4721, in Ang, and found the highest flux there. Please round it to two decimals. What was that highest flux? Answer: 11.48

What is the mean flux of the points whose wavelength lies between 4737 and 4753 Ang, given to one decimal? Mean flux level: 10.4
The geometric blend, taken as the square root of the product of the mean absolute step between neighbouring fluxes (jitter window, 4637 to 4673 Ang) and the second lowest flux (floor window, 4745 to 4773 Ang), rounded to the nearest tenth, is 1.5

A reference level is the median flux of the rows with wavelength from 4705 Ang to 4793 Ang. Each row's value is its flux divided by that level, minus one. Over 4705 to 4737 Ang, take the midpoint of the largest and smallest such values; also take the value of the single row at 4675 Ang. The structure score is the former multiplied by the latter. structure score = -0.0006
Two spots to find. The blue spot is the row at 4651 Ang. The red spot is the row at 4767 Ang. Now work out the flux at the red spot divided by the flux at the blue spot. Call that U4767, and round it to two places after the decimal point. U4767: 0.91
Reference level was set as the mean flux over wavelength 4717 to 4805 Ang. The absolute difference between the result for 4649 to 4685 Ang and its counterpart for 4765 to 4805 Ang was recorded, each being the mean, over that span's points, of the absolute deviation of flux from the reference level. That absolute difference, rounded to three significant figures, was 0.126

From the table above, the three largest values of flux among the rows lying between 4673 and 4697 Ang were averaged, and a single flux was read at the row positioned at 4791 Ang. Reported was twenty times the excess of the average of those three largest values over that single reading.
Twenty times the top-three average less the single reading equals 16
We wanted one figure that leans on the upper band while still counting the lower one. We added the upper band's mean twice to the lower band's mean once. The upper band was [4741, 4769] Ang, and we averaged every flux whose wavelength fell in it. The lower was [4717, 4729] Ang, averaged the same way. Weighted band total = 31.4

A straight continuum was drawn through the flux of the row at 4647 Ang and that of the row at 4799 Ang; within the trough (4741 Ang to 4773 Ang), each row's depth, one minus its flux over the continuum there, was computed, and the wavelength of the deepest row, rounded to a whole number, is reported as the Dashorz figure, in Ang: 4763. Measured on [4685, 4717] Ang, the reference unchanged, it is 4695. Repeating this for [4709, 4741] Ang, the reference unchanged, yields 4715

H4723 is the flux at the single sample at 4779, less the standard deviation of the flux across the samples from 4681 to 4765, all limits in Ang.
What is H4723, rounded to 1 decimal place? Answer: 11.4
